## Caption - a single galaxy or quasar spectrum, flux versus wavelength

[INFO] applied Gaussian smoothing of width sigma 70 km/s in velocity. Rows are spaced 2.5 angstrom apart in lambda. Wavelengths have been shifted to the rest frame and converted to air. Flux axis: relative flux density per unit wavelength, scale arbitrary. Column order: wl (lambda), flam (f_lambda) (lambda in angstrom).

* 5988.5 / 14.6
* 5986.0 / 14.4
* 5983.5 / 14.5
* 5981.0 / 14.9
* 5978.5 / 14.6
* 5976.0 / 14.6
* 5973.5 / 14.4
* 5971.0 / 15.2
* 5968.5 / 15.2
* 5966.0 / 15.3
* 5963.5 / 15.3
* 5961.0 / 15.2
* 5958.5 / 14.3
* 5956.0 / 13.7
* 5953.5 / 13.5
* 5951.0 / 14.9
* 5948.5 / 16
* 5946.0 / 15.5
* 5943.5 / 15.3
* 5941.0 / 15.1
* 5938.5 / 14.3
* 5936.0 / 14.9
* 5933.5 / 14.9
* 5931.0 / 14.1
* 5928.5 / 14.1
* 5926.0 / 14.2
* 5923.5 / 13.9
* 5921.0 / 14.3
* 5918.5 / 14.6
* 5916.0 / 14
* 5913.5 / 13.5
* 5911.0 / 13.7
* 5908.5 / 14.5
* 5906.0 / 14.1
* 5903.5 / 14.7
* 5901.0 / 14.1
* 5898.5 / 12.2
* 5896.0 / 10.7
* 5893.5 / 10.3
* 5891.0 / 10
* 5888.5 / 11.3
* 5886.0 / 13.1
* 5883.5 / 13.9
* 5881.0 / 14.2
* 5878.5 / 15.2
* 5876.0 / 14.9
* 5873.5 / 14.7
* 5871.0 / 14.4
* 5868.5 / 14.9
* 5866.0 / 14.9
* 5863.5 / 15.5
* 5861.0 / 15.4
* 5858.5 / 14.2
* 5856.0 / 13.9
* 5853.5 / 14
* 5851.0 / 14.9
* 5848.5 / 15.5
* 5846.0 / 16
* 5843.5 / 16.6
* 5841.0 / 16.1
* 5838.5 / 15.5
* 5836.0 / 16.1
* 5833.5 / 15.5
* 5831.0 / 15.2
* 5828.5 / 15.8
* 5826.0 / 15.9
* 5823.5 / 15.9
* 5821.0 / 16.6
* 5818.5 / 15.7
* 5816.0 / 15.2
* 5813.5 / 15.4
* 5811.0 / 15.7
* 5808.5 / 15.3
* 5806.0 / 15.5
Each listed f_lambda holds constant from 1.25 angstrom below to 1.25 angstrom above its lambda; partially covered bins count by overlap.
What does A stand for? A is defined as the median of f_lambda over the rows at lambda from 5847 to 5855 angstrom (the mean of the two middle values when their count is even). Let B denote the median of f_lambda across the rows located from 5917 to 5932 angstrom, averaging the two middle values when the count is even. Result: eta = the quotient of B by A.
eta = 0.95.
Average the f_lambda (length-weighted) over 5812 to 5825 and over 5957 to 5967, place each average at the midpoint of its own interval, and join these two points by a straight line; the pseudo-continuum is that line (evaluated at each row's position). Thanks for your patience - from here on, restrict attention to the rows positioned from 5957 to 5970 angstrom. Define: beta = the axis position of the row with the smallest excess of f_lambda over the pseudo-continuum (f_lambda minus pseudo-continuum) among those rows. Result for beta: 5958.5 angstrom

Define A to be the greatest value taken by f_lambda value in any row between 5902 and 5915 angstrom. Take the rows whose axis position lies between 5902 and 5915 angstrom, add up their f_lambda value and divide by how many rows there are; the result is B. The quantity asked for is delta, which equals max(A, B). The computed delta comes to 14.7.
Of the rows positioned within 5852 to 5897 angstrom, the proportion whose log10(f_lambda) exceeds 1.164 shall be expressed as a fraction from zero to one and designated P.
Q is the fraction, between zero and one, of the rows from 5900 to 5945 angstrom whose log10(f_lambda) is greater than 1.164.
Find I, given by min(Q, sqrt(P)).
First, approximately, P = 0.39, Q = 0.33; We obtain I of 0.33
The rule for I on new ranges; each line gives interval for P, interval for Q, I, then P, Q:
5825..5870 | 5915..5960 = 0.44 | 0.83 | 0.44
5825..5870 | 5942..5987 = 0.67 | 0.83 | 0.67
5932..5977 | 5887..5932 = 0.11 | 0.72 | 0.11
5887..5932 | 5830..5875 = 0.33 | 0.11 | 0.78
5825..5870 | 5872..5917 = 0.22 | 0.83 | 0.22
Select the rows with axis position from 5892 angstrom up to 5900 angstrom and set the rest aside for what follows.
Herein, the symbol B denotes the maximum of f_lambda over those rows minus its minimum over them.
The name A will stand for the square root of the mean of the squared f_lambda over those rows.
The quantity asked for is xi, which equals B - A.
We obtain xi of -9.2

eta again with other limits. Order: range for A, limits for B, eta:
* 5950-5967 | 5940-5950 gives 1.03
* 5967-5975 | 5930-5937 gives 0.98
